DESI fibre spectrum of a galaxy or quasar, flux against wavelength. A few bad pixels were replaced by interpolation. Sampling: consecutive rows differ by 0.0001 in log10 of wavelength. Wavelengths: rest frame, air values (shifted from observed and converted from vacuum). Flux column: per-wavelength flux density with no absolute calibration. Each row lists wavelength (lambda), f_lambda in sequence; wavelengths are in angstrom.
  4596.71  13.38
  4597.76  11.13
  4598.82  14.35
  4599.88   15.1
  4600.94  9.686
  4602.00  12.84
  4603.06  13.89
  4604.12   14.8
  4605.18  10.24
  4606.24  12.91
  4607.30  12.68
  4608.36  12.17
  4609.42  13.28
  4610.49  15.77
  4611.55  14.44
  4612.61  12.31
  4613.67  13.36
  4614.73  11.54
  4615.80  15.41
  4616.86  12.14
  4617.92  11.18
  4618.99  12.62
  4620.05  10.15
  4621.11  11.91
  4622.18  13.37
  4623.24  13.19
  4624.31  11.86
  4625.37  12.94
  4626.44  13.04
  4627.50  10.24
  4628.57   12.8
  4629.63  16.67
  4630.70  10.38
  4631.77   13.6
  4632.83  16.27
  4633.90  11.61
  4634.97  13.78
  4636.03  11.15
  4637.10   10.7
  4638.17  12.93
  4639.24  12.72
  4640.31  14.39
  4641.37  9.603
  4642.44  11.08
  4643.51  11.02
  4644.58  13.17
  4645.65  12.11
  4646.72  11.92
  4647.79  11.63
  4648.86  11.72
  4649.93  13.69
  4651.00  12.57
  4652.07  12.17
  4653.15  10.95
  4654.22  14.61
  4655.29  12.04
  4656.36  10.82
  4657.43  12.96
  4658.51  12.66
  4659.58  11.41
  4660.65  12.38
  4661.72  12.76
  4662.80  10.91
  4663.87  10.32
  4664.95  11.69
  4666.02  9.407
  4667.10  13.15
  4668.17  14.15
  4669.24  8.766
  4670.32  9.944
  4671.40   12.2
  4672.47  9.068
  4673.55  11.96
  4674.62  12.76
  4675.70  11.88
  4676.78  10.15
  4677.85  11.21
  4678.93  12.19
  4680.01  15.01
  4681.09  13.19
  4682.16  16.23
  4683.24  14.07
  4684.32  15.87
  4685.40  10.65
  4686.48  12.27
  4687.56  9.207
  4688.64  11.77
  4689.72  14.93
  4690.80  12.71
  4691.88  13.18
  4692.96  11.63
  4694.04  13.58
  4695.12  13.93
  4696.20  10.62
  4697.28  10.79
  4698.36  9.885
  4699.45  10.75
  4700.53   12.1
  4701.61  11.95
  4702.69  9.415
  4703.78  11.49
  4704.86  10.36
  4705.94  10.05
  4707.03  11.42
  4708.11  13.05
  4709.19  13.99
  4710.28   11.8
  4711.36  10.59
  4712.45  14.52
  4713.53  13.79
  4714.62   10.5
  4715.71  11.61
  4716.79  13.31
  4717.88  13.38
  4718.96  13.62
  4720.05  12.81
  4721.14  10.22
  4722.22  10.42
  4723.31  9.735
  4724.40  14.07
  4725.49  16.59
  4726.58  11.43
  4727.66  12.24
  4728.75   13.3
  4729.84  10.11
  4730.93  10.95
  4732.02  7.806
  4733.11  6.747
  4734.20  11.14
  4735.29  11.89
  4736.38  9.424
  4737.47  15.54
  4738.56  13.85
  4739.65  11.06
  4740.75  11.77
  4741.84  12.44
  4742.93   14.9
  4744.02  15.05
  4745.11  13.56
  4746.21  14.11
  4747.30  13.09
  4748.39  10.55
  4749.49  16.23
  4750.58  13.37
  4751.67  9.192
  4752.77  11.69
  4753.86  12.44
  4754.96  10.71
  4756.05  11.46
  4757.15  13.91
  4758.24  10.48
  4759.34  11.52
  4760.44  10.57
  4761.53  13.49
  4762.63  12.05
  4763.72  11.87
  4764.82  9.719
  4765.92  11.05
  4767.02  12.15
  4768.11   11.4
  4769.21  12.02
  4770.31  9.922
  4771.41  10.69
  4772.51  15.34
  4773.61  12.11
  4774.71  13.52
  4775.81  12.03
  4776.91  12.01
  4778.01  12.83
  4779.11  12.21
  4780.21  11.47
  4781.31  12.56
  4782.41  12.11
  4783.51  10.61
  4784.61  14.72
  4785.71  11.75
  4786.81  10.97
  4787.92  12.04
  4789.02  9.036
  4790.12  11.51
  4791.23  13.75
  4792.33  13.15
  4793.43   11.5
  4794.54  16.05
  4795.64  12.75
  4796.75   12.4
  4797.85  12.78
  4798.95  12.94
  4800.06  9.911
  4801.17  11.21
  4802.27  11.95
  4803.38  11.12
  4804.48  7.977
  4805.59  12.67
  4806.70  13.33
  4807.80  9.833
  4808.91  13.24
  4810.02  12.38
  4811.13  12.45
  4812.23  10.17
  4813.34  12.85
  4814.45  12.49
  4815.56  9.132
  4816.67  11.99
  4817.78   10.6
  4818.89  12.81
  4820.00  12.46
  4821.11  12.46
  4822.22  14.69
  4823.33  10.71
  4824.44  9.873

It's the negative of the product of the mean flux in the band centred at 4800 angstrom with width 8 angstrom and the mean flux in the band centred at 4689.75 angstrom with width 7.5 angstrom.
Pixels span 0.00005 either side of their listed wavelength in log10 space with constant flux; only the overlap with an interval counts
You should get -144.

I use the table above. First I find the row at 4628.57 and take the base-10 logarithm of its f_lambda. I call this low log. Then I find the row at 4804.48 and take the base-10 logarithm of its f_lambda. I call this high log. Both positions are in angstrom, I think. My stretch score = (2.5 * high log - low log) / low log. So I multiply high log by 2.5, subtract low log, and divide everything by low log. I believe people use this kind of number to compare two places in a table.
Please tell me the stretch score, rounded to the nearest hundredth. 1.04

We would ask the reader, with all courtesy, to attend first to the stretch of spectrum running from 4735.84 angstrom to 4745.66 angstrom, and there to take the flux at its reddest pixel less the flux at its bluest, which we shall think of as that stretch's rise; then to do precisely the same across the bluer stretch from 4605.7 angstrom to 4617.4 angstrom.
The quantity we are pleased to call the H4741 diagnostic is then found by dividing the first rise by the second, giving -5.4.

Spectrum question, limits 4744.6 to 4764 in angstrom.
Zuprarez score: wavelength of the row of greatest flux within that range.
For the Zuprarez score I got 4749.49 angstrom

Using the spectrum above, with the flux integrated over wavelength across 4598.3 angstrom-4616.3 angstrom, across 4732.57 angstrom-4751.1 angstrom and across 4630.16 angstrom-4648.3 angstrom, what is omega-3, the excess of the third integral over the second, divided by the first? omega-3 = -0.05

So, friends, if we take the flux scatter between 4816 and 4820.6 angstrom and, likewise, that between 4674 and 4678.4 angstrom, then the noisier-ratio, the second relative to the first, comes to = 1.14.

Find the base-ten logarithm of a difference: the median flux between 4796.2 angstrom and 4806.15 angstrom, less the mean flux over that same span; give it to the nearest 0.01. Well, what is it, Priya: -0.29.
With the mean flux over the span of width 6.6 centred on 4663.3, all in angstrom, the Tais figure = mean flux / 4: 2.81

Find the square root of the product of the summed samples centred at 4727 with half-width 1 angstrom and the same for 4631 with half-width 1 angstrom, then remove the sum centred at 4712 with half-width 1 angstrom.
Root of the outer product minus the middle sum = -1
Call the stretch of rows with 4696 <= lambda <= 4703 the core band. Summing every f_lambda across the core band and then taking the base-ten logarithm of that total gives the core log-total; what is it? 1.878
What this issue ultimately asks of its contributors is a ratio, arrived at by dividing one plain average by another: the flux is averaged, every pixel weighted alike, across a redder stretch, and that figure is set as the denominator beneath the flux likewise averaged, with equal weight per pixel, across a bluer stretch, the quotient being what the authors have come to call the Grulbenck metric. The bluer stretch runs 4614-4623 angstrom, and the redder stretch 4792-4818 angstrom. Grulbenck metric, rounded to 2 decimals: 1.04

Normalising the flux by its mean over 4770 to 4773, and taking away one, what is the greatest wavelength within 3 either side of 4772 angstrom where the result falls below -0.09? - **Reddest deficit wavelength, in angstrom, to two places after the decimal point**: 4771.41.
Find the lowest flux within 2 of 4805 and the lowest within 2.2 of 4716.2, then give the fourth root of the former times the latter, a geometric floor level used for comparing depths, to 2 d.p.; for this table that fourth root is 3.03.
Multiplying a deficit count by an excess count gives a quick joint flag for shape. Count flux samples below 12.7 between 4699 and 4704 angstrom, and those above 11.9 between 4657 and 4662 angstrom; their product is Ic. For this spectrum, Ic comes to 20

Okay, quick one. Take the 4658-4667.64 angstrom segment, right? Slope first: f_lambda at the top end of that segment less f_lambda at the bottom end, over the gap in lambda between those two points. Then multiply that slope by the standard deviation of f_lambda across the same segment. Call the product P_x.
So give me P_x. 0.07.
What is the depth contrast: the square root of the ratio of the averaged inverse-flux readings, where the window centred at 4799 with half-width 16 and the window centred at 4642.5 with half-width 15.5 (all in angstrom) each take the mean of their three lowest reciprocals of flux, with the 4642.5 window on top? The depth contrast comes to 0.97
